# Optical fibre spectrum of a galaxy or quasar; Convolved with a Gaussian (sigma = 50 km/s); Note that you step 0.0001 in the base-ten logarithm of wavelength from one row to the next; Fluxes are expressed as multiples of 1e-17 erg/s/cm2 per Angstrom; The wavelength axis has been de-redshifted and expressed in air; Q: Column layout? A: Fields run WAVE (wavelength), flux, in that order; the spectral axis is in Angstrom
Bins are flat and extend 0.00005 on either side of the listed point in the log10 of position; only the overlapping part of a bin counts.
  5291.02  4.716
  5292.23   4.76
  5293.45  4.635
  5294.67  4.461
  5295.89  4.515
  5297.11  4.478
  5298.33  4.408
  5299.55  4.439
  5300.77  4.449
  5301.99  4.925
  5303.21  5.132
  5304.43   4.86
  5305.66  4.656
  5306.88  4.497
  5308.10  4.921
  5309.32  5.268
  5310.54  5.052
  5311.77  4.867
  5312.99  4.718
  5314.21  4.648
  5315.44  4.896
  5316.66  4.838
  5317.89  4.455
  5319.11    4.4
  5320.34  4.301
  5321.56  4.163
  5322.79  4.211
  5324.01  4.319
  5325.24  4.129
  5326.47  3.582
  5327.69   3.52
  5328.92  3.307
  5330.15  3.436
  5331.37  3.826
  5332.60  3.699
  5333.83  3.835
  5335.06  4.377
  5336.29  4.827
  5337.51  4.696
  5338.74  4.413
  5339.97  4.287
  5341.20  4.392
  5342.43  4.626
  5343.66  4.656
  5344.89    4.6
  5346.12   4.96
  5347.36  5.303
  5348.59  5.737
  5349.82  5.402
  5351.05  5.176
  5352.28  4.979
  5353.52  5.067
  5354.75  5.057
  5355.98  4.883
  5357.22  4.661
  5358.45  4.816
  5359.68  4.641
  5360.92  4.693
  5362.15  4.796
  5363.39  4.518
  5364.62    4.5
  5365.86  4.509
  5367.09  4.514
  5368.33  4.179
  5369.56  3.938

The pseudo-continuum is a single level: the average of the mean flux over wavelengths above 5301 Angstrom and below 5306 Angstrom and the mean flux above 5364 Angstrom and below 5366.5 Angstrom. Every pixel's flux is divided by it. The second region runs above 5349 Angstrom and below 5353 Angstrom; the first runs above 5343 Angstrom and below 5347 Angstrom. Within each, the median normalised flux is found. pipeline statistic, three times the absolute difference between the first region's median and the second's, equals 0.33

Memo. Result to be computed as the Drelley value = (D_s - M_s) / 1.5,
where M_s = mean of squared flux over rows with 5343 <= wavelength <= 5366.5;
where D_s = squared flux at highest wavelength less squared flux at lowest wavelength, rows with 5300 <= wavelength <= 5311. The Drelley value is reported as -12.2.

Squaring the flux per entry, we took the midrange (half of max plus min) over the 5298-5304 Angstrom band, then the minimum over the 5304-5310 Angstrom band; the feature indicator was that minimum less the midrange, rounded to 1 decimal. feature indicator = -2.7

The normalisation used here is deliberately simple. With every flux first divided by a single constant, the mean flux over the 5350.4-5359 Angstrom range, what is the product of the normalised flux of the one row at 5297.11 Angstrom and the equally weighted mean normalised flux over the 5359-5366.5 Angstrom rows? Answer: 0.84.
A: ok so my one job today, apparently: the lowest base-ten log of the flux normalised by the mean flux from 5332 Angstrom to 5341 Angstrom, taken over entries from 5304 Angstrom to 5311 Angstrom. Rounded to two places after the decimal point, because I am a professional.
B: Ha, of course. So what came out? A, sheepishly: 0.02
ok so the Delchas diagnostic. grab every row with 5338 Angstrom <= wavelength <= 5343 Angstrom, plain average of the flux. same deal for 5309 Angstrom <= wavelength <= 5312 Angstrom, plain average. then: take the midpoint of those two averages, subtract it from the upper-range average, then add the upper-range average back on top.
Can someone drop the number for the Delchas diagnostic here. 4.1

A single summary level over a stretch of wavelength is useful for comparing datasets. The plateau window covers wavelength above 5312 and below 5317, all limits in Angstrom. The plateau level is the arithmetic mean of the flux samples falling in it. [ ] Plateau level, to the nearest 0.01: 4.78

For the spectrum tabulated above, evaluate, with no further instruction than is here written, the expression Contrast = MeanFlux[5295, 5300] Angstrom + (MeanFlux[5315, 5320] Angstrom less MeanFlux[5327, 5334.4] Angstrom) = 5.5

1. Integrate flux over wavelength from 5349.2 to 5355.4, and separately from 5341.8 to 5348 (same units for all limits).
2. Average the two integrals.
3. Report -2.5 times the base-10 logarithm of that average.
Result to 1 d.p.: -3.7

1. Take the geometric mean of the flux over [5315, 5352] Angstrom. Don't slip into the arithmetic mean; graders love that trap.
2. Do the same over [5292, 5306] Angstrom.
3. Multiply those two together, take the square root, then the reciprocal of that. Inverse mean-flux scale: 0.222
